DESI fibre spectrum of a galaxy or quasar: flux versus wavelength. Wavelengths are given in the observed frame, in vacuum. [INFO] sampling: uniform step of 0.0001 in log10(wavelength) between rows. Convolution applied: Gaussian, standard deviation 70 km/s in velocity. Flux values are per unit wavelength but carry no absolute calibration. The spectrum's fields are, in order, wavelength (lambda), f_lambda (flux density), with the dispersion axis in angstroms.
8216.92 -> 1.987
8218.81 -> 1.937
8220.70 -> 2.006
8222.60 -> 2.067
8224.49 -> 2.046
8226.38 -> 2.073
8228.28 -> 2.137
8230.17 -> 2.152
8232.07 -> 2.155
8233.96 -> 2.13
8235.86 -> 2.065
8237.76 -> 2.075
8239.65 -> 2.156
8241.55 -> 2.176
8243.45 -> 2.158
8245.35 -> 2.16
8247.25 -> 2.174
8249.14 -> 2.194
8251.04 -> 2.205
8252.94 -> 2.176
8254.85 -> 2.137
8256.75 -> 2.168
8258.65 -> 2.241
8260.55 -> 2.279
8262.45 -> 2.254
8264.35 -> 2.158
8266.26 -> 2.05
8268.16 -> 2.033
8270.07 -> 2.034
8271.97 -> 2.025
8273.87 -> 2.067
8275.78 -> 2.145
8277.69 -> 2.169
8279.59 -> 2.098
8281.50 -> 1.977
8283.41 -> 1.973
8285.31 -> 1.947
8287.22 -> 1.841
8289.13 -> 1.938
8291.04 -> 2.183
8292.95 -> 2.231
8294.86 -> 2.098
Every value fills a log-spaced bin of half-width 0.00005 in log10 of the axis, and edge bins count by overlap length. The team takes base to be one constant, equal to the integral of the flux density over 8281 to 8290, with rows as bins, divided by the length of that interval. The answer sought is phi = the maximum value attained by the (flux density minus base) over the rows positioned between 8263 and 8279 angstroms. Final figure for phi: 0.236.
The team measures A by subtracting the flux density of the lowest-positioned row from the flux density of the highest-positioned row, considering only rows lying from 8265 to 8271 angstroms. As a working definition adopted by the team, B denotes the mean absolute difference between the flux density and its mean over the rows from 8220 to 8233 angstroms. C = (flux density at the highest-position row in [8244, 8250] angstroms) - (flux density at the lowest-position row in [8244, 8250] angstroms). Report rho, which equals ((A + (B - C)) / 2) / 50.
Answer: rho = 0.000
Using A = -0.02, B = 0.05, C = 0.03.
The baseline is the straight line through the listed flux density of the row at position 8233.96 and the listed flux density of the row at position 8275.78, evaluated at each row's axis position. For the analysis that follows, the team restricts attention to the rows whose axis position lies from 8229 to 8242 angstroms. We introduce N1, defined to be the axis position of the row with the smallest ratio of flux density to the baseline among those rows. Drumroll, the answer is 8235.86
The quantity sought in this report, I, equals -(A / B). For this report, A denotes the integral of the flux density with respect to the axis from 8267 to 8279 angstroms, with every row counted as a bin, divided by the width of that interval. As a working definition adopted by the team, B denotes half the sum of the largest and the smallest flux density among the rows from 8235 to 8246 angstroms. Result -0.98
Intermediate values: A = 2.08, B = 2.12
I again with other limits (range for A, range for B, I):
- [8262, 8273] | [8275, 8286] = -1.01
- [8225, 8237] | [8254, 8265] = -0.96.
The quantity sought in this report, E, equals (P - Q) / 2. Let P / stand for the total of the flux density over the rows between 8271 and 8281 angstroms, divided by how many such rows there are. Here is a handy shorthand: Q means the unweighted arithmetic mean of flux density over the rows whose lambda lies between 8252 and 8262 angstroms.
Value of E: -0.05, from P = 2.10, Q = 2.20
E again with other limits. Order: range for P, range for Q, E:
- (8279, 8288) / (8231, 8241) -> -0.07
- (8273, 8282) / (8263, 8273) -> 0.02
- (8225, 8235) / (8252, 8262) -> -0.04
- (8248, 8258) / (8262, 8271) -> 0.04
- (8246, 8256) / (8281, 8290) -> 0.12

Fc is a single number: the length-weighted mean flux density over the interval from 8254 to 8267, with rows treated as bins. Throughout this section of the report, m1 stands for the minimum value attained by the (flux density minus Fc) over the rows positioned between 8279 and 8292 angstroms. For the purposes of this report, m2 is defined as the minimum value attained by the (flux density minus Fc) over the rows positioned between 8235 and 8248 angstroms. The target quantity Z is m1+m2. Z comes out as -0.468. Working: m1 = -0.35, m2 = -0.12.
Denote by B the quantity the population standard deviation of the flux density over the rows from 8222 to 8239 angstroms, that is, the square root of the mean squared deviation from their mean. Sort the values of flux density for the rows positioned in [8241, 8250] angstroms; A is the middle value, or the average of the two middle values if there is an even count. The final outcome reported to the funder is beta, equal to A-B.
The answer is 2.13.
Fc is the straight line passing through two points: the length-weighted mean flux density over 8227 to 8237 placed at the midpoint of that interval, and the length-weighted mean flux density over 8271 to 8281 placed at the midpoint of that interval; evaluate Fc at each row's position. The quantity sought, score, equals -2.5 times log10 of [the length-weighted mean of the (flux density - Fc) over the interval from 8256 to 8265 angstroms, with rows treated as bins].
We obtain 2.32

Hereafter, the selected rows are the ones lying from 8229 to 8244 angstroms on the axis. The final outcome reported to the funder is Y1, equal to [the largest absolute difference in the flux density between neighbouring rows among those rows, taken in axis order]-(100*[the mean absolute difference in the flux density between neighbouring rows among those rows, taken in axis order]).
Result -3.1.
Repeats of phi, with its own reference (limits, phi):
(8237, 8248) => 0.243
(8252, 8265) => 0.346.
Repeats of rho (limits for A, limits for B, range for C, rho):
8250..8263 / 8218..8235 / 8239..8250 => 0.001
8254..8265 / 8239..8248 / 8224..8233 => -0.001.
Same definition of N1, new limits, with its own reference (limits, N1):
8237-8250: 8237.76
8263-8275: 8271.97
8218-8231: 8218.81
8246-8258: 8254.85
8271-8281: 8271.97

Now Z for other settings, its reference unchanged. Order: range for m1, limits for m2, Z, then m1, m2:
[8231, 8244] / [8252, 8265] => -0.172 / -0.12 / -0.05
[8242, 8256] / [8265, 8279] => -0.212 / -0.05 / -0.16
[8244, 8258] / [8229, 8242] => -0.172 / -0.05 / -0.12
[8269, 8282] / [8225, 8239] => -0.332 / -0.21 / -0.12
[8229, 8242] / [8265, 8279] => -0.284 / -0.12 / -0.16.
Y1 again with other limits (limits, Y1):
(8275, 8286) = -4.8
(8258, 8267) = -6.6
